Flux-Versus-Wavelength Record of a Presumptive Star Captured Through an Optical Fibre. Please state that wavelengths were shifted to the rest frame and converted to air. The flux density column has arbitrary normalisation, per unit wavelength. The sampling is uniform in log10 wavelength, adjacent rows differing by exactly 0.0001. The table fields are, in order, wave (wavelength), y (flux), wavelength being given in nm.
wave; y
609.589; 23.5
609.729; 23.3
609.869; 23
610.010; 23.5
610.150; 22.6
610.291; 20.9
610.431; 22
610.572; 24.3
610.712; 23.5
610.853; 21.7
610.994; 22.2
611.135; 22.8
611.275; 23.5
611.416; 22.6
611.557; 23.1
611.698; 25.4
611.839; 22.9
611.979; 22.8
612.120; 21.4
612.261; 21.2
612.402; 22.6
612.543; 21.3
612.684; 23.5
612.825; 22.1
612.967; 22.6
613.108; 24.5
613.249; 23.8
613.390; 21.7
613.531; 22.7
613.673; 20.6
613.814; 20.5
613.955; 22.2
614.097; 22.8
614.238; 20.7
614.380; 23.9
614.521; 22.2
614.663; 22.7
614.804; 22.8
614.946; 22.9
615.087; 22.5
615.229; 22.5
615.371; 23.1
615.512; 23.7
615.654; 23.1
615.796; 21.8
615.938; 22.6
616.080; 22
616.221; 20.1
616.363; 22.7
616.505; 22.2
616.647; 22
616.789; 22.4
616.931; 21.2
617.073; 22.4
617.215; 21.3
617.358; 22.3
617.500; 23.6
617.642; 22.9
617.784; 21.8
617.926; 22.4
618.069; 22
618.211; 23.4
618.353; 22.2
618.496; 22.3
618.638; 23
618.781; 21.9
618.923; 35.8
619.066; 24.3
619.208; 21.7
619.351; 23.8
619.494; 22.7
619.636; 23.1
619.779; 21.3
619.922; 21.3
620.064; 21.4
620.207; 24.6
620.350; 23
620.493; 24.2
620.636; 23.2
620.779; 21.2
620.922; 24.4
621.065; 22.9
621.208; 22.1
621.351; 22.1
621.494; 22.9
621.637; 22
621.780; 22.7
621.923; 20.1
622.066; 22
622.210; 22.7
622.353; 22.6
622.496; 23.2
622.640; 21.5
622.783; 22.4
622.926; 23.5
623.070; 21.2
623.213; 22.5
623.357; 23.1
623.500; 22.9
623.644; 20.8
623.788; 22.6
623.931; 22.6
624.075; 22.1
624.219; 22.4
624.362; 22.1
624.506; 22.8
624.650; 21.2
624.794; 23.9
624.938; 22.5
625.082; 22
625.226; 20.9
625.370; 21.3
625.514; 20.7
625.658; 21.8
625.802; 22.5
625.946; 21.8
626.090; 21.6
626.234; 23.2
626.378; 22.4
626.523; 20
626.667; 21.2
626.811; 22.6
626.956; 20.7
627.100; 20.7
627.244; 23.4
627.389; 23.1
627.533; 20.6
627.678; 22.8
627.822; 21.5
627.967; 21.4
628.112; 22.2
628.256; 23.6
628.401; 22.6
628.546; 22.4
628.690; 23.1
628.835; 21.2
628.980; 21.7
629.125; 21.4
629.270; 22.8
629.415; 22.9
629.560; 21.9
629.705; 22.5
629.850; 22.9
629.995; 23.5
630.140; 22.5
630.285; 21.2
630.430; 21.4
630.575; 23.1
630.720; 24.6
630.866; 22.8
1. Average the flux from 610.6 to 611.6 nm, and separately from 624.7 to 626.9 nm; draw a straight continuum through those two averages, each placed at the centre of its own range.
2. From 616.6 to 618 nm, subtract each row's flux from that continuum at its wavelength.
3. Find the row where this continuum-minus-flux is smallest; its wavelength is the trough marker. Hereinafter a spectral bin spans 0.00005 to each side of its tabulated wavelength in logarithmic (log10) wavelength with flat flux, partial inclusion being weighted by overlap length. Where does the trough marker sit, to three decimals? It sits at 617.500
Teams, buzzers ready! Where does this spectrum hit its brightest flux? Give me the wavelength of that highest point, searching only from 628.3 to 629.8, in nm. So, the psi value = 628.690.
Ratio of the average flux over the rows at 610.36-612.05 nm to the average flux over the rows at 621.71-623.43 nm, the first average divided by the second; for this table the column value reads 1.035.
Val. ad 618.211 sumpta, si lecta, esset 23.4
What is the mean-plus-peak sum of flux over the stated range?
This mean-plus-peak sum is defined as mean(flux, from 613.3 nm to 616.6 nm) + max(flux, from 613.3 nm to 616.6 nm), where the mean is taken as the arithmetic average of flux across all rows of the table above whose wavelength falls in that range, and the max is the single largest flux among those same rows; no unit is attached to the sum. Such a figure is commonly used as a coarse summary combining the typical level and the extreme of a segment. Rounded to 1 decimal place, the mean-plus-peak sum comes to 46.2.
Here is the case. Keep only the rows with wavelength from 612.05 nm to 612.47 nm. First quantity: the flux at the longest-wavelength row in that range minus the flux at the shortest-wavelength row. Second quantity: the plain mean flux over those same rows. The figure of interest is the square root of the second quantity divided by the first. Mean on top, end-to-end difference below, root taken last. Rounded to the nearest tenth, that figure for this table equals 4.3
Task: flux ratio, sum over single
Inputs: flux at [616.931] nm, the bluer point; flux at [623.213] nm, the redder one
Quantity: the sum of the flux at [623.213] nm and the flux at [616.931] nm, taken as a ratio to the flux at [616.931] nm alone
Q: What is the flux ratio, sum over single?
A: 2.06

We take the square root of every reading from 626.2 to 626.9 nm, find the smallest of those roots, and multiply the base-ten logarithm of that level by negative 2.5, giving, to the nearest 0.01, -1.63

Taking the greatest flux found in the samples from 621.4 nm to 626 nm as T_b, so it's 23.9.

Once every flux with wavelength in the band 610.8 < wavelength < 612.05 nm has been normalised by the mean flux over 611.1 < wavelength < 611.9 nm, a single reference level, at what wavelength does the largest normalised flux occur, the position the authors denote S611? 611.698 nm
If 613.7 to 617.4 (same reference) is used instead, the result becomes 614.380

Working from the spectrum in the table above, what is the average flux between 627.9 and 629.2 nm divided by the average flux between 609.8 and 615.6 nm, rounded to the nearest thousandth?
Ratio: 0.981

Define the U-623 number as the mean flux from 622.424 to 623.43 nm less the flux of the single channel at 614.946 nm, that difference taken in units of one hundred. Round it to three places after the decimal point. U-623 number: -0.004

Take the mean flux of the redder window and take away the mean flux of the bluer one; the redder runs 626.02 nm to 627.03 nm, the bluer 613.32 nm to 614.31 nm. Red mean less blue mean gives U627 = 0.1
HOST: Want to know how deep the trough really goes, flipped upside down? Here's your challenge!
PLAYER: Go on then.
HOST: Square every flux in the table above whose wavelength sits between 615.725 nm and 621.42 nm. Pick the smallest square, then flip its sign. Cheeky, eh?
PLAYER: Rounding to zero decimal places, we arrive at -404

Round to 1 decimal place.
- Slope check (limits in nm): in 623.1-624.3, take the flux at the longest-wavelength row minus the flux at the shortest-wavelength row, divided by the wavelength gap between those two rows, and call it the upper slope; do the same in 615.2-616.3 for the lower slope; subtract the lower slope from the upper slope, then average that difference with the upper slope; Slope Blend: 1.1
